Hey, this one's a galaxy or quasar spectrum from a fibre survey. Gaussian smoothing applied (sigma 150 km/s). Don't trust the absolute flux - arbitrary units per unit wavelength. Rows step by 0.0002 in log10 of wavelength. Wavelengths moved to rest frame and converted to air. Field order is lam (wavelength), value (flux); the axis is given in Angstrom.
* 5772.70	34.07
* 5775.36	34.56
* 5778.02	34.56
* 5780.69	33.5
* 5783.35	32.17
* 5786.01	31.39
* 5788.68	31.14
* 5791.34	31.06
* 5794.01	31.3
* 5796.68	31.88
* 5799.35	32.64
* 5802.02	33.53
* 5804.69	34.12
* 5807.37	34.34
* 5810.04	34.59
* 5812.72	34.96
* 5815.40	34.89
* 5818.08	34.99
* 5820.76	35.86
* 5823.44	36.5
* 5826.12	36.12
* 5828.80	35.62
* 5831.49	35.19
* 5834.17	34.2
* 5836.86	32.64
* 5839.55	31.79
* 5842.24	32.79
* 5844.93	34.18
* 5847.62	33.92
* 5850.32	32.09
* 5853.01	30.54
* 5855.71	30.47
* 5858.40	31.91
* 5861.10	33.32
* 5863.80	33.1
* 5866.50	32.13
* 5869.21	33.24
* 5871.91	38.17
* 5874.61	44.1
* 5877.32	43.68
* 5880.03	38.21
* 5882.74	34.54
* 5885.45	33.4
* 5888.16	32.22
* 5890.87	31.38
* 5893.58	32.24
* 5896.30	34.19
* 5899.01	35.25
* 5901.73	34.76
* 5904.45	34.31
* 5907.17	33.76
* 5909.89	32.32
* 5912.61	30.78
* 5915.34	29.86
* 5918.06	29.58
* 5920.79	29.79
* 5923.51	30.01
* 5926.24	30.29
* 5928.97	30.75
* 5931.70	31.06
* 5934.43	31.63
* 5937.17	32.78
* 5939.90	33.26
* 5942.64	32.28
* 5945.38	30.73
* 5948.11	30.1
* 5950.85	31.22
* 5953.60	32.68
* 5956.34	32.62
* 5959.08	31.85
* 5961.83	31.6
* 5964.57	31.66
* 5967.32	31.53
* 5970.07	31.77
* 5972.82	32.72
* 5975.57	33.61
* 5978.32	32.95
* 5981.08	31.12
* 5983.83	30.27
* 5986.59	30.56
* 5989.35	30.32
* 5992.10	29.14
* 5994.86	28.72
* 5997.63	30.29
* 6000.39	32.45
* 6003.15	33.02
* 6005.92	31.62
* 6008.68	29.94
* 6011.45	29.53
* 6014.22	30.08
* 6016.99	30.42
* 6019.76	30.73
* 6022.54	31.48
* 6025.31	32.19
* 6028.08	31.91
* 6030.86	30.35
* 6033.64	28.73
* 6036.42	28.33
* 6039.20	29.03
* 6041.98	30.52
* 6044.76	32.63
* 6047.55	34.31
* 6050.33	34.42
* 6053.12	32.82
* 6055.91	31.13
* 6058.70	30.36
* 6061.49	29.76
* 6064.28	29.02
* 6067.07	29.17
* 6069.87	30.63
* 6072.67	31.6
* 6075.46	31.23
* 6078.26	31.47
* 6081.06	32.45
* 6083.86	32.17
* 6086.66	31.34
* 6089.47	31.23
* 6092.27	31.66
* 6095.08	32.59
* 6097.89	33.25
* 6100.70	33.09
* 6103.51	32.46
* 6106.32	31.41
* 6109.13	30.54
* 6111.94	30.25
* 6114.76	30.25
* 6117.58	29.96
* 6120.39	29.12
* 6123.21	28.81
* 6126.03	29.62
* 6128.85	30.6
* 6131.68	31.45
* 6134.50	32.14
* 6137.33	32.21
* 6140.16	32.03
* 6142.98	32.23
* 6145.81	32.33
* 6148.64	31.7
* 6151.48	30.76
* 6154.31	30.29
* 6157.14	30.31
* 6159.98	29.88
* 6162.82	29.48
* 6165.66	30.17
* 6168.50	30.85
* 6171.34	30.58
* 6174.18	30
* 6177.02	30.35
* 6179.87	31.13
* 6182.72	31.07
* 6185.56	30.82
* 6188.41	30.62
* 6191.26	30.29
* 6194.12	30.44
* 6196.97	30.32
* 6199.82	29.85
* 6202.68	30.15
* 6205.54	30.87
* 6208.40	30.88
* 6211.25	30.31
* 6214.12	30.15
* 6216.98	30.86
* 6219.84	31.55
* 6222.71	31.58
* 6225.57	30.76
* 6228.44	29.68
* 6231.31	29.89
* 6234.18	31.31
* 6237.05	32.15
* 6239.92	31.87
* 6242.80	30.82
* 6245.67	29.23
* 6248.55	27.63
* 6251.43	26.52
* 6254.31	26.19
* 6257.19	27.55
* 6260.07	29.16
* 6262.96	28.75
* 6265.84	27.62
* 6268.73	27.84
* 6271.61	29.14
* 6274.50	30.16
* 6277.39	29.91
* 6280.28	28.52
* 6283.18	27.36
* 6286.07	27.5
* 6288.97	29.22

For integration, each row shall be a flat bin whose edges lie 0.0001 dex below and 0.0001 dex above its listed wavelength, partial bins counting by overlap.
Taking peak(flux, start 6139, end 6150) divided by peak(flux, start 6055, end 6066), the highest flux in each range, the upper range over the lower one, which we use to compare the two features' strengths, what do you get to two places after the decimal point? 1.04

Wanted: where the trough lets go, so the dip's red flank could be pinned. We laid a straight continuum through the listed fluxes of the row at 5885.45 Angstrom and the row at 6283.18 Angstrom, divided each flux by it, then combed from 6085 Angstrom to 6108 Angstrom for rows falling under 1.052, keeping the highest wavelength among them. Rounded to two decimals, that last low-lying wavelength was 6106.32 Angstrom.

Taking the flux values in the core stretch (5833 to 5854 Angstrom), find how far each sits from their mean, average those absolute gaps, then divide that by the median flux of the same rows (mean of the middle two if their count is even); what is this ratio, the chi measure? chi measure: 0.031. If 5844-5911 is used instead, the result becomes 0.069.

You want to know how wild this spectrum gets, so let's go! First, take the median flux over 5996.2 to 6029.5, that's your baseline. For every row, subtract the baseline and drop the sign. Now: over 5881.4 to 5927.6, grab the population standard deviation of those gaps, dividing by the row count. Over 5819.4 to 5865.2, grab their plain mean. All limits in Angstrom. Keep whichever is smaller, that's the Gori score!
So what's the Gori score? 1.2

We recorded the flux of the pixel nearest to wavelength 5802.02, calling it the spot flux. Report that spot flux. 33.53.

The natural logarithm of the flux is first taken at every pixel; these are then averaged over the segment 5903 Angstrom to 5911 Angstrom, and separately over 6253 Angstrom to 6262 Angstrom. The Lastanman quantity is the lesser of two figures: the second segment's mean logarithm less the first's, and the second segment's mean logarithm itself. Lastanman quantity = -0.192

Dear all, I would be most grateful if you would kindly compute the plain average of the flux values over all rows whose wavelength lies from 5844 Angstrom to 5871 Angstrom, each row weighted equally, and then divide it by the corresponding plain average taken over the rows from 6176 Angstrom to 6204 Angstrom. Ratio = 1.07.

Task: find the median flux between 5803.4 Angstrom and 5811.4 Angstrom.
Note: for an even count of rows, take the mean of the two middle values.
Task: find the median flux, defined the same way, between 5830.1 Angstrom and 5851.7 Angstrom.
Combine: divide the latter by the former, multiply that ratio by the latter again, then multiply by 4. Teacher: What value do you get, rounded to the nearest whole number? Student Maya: 130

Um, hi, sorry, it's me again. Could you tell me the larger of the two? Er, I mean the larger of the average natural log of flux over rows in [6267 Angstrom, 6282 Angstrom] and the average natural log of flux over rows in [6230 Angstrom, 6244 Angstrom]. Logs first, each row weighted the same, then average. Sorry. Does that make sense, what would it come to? 3.44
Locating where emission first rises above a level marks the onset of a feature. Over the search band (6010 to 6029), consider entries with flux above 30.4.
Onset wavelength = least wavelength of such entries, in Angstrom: 6016.99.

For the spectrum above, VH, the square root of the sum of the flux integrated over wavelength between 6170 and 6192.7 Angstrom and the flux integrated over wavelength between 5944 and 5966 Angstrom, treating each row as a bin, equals 37.3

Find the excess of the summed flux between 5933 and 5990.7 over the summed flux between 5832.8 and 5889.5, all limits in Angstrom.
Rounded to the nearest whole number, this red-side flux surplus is -53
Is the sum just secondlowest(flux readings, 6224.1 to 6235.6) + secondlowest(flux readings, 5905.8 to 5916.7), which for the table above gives 60.7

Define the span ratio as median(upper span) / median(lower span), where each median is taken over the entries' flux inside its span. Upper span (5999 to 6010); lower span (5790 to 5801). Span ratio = 1.01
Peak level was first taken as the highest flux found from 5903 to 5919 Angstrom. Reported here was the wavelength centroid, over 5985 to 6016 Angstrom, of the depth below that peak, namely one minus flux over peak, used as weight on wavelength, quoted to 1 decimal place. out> 6000.0 Angstrom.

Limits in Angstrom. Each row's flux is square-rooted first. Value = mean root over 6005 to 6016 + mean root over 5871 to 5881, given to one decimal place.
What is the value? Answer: 11.9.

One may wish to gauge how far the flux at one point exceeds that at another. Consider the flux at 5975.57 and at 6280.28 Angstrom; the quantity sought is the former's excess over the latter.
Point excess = 5.1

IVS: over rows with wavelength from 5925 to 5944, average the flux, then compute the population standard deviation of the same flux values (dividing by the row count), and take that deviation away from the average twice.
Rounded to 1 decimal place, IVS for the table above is 29.7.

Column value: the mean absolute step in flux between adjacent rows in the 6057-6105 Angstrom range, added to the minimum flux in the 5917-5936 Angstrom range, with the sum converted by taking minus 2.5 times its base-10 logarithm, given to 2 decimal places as -3.70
